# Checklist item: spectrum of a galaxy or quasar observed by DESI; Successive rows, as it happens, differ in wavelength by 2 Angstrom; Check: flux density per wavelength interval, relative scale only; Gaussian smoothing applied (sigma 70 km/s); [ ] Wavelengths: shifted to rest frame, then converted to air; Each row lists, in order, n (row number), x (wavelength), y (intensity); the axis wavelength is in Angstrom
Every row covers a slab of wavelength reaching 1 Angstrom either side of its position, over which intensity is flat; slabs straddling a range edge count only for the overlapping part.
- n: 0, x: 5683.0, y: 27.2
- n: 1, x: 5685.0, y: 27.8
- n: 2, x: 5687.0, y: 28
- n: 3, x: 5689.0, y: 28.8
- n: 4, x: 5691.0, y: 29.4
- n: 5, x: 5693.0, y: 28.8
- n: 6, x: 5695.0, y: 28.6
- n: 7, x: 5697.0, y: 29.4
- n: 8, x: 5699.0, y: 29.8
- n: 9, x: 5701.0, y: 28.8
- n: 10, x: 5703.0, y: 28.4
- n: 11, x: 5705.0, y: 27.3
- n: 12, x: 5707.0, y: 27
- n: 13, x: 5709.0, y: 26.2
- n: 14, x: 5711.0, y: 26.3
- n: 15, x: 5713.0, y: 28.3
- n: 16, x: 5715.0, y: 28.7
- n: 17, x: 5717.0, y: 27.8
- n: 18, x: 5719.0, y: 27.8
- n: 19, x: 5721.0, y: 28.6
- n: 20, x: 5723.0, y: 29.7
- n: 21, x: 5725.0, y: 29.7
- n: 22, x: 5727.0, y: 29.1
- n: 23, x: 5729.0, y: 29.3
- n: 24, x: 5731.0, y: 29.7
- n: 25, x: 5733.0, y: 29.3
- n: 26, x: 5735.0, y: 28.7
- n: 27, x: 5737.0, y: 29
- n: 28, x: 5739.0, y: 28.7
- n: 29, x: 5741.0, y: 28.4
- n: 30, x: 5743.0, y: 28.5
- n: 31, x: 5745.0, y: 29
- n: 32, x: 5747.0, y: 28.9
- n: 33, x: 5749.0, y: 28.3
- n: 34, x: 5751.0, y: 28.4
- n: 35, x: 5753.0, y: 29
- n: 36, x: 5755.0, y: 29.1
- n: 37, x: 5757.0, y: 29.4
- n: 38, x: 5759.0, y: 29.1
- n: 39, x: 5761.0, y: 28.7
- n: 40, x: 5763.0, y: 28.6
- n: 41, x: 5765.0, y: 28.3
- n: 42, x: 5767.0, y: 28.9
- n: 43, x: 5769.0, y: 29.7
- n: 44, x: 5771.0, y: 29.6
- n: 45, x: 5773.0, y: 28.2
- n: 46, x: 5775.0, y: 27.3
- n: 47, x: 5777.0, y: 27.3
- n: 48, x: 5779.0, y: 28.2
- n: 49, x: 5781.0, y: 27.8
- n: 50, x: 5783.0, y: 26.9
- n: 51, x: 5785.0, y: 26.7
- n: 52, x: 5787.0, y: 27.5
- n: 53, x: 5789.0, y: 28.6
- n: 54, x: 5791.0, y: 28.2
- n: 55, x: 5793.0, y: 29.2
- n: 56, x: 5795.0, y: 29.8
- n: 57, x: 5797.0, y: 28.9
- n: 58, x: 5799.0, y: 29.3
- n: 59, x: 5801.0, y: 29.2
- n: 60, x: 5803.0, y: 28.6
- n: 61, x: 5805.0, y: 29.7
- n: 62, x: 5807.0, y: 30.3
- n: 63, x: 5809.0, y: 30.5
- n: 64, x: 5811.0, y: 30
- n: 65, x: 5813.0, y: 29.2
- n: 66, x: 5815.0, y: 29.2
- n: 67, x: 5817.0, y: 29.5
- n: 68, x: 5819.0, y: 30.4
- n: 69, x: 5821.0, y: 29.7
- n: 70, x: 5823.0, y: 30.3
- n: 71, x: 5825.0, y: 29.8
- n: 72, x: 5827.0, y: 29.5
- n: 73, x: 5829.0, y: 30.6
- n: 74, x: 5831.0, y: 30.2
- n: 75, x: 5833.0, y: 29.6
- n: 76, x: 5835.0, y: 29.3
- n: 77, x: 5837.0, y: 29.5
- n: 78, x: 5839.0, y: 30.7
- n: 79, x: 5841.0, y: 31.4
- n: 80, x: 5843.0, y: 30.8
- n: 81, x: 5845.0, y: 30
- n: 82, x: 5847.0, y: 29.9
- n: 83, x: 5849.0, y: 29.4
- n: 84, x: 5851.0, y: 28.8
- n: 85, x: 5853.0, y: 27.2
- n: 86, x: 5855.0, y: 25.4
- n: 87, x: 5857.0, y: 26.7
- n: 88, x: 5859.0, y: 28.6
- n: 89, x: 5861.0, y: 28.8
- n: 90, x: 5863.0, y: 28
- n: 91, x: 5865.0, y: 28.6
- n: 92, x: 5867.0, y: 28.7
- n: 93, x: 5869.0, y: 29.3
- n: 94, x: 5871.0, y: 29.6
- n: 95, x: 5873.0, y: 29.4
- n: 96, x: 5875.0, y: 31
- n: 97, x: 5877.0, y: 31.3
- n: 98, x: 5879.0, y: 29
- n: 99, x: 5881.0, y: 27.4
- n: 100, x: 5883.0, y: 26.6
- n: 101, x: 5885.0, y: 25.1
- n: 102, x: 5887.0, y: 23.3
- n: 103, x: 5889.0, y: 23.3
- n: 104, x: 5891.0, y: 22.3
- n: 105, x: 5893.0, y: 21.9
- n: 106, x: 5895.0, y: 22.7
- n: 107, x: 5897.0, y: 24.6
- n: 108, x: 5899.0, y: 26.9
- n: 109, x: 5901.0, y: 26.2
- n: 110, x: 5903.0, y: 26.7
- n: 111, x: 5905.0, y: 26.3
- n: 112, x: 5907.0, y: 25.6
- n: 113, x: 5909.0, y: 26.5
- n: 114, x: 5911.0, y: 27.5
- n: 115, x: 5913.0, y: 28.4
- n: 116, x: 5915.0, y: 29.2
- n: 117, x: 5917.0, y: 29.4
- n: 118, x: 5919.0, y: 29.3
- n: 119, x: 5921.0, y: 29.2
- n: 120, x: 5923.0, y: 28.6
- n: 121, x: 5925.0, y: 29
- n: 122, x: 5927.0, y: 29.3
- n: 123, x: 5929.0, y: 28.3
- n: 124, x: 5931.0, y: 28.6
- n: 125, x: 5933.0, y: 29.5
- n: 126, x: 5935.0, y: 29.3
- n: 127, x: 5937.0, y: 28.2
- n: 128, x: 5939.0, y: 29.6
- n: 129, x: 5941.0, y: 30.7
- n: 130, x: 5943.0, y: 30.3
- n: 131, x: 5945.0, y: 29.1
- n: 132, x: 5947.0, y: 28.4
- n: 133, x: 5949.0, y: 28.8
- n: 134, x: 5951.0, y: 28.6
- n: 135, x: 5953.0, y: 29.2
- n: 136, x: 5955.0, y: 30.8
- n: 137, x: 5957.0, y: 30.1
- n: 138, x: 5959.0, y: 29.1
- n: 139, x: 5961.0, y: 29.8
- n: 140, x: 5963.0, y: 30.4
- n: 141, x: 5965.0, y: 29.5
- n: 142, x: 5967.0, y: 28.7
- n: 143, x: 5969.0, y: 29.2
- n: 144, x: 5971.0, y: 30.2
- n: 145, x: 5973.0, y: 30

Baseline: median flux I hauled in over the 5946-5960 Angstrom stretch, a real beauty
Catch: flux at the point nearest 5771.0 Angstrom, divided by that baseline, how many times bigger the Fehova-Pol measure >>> 1.02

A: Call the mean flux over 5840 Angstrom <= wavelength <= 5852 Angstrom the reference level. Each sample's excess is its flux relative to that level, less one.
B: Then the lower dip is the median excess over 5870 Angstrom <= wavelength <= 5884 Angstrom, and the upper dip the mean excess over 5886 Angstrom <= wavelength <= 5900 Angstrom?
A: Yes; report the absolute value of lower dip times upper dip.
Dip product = 0.005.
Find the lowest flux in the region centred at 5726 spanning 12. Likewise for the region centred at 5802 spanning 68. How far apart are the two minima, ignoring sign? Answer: 1.9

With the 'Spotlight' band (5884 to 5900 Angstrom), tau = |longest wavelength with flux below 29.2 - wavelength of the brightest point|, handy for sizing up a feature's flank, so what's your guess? 0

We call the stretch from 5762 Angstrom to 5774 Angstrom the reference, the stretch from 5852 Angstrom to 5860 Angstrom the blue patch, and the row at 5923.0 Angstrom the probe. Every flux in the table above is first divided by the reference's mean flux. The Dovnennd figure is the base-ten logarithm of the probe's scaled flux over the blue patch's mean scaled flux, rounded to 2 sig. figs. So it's 0.025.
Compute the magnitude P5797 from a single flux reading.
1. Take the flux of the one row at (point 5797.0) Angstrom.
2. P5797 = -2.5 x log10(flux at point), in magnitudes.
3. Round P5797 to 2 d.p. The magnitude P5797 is -3.65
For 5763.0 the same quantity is -3.64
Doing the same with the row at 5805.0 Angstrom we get -3.68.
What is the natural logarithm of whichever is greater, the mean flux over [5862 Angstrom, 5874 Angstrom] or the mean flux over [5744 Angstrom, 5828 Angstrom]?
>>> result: 3.36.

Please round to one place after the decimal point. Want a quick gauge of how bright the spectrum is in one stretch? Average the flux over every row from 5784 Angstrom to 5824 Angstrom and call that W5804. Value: 29.2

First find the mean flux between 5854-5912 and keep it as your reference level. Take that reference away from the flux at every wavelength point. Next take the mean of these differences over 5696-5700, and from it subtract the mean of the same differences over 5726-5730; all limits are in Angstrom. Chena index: 0.40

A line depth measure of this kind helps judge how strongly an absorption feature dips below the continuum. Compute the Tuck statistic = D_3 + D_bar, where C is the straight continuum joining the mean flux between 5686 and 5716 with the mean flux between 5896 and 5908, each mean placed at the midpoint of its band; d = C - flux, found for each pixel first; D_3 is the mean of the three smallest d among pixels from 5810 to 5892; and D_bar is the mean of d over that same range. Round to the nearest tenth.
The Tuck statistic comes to -6.9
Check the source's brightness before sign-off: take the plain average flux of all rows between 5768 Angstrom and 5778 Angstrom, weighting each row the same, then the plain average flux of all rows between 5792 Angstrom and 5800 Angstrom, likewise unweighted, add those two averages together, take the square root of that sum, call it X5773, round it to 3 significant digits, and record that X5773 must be 7.60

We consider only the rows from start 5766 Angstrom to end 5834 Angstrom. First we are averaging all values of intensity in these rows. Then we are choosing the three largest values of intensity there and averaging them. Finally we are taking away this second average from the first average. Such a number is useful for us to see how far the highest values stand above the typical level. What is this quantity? -1.43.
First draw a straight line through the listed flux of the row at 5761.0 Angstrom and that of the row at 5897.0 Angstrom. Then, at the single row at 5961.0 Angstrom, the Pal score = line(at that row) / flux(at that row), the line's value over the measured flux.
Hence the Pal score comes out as 0.76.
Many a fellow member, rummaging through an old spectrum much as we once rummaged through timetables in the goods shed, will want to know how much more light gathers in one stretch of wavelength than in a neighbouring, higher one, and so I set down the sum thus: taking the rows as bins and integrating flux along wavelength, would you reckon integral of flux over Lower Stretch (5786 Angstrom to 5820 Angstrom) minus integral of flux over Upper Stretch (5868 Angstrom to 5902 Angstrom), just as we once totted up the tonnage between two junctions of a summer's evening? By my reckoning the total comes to 96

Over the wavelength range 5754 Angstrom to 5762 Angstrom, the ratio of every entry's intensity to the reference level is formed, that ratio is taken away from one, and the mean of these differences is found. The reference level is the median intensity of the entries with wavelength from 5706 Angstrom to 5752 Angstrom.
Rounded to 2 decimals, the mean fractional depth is -0.01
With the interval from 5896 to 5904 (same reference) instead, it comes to 0.09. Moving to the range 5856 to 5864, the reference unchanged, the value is 0.02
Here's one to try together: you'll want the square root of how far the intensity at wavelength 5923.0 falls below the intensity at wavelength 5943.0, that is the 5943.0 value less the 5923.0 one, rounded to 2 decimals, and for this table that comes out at 1.30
